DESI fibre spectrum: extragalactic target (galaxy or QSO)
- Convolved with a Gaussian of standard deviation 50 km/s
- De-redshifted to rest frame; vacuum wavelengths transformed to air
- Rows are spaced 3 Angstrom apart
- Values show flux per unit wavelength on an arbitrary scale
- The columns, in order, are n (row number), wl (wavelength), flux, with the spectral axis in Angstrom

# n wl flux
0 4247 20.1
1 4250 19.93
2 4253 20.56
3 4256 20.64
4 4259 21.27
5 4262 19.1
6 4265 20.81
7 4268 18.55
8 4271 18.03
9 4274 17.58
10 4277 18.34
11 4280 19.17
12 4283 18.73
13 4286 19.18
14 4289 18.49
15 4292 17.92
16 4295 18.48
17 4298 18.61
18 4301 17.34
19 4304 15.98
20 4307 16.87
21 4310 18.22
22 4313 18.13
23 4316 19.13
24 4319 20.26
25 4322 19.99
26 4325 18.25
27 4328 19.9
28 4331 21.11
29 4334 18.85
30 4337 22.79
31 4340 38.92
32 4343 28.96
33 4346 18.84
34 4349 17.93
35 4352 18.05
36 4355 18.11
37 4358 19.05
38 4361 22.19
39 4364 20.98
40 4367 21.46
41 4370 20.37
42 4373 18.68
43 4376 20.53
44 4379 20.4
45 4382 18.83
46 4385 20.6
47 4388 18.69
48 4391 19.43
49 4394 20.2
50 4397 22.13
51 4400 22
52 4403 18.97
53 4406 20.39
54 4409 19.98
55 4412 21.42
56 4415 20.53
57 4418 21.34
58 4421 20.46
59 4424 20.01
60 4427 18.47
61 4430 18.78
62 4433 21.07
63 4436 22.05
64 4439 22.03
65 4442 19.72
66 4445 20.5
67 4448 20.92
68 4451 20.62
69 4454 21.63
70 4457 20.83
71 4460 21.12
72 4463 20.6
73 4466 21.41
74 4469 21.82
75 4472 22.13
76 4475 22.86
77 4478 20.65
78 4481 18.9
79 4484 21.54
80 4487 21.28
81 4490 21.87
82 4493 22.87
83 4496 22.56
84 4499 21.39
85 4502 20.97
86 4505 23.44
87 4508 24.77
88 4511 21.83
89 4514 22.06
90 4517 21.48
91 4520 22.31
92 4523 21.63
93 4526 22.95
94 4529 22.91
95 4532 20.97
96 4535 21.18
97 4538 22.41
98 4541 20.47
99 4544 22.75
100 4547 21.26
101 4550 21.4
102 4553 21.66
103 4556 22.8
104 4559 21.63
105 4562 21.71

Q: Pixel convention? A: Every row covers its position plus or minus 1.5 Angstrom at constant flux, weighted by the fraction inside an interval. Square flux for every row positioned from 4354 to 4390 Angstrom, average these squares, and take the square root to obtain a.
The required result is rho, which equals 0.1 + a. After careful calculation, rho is 20.1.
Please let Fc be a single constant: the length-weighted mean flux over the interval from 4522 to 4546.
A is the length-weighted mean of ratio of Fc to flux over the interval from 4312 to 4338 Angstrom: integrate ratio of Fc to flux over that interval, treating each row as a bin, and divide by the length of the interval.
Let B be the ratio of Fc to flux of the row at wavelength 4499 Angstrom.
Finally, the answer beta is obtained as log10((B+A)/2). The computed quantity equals 0.028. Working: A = 1.11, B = 1.02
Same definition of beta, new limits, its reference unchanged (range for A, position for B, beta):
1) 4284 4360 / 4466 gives 0.032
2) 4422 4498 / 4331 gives 0.017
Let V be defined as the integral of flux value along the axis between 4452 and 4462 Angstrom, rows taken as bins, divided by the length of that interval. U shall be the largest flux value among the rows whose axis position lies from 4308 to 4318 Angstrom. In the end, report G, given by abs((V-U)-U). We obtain 17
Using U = 19.13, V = 21.1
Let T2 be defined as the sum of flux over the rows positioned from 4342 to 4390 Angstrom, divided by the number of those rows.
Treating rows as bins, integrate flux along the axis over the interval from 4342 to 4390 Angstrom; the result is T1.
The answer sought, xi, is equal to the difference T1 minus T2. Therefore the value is 946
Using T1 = 966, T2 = 20.2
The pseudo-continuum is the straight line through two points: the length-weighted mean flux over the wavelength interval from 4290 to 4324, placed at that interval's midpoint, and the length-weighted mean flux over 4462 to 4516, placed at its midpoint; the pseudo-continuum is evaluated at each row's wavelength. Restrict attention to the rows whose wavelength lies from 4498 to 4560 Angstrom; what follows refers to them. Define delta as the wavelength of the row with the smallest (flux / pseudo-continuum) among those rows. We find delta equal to 4541 Angstrom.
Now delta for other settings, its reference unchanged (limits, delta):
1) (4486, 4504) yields 4502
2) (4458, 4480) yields 4478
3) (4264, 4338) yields 4304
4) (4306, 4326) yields 4307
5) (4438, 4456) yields 4442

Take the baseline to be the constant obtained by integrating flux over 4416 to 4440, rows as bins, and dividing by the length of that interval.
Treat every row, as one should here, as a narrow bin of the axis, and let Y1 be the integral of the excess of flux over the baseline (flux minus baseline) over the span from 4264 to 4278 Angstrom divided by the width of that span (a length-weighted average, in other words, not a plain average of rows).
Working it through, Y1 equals -2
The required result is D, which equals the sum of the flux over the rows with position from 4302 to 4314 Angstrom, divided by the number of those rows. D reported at 17.3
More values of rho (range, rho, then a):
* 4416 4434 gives 20.2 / 20.1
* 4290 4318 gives 18.0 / 17.9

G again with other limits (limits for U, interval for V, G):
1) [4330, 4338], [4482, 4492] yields 24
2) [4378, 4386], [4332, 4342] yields 15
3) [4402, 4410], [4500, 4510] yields 18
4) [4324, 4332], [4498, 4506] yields 20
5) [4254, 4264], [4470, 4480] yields 21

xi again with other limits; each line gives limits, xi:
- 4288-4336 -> 876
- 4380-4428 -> 951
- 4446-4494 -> 1001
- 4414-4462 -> 970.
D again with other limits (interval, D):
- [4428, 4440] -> 21.0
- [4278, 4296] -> 18.7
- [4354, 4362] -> 19.8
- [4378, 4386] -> 19.9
